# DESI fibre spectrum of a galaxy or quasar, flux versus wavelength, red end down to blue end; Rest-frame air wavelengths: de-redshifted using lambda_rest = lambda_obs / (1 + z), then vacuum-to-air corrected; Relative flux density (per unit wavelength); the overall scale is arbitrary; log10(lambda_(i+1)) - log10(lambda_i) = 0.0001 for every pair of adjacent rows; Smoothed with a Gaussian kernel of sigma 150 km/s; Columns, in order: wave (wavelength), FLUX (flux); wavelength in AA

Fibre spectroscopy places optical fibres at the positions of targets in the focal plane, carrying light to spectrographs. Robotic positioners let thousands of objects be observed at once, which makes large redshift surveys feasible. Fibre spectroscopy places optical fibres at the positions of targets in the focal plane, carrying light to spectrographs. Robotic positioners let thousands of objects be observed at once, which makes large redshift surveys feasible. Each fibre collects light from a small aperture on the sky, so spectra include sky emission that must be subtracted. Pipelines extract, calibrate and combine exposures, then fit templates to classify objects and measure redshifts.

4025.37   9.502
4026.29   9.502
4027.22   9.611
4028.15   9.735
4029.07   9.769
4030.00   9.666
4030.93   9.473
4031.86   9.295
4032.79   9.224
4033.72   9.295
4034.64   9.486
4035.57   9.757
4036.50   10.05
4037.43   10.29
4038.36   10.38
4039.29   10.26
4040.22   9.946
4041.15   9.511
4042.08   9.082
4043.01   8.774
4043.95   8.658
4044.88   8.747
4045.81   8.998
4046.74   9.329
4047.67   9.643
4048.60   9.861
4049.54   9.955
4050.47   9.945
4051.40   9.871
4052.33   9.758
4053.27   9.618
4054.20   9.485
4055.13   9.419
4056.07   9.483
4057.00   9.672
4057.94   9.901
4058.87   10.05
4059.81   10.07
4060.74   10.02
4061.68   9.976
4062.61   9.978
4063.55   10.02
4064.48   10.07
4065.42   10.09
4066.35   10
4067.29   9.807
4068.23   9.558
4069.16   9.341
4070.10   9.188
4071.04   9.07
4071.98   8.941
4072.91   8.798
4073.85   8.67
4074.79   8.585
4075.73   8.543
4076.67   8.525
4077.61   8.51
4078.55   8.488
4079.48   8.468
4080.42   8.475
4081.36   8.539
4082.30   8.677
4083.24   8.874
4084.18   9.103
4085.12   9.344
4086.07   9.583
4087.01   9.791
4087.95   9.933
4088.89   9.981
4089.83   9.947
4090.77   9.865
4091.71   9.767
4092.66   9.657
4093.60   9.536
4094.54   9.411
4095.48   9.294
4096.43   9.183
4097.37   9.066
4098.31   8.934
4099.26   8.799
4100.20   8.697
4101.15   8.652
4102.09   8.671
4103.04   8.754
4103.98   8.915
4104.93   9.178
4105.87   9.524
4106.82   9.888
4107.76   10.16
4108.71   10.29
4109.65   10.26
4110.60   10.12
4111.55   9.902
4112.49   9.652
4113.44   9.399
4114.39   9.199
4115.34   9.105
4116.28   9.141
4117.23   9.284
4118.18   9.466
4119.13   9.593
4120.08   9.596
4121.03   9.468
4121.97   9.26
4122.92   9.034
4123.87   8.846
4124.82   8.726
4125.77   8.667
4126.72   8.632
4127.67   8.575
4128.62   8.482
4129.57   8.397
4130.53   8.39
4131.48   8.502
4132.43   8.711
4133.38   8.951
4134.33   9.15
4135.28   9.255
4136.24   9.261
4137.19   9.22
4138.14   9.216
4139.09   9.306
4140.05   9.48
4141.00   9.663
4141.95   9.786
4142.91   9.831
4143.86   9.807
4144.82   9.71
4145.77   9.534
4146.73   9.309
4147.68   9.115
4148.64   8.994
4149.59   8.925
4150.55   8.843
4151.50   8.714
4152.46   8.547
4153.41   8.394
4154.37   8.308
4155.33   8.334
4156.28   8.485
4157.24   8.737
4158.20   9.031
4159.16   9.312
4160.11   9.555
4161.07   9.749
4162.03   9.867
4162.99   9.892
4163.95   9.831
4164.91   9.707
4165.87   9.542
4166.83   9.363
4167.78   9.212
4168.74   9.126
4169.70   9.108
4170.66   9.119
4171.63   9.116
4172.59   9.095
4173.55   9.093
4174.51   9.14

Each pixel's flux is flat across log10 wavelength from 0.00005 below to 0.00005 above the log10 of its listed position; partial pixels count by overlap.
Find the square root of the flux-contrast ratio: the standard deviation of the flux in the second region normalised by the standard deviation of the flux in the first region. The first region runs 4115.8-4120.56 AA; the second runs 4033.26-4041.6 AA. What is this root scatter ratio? 1.4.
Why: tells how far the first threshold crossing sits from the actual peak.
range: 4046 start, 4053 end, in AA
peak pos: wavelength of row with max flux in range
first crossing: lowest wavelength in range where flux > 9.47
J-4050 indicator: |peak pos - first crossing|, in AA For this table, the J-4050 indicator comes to 1.9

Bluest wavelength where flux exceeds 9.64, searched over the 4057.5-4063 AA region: 4057.94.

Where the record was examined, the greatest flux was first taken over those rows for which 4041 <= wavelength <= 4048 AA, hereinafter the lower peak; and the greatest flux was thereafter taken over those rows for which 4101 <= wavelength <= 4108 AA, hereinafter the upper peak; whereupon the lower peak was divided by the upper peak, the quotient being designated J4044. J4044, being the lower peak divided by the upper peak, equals 0.95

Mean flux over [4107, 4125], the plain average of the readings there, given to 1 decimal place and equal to 9.5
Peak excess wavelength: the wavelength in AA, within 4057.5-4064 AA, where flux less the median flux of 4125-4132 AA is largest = 4059.81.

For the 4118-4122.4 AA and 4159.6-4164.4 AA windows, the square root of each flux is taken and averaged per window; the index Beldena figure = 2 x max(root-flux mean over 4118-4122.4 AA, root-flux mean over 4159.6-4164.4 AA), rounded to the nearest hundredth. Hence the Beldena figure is 6.25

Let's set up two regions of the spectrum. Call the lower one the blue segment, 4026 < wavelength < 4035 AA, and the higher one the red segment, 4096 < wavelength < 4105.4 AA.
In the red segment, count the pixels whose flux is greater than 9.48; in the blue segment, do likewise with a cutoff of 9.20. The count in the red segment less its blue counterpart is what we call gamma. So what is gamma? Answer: -10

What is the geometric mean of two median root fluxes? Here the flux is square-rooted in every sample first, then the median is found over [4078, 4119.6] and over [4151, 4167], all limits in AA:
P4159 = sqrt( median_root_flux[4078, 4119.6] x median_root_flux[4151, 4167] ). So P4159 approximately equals 3.05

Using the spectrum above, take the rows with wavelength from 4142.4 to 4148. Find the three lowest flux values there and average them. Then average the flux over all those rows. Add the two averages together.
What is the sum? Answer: 18.9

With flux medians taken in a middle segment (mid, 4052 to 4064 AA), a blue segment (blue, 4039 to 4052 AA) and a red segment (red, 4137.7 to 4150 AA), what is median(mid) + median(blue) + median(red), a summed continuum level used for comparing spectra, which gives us 29.0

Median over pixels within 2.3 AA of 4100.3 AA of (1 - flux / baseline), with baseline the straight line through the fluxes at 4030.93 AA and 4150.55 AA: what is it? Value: 0.05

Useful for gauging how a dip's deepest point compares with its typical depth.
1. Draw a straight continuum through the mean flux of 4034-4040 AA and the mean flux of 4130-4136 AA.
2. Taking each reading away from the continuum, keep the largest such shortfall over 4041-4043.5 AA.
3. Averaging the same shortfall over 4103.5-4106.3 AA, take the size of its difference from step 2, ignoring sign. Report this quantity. 1.2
